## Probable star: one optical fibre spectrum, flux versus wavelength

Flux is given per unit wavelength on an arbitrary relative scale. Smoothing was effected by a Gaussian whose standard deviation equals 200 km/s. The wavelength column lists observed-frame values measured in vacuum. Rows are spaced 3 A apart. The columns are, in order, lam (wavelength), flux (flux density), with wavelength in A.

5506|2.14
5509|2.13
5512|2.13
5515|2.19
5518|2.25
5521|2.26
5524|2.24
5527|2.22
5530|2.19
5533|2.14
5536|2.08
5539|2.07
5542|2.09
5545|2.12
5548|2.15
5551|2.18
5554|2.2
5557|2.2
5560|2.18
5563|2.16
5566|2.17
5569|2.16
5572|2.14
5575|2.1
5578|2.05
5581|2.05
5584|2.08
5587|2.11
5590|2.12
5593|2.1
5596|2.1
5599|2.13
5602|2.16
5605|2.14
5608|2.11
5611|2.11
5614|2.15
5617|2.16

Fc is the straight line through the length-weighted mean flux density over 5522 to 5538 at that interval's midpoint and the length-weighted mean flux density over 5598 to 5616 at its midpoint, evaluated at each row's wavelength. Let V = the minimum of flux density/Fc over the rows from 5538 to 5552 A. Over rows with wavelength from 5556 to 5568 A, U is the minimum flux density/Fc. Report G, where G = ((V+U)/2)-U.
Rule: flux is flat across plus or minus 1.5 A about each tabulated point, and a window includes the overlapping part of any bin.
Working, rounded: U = 1.00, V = 0.95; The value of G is -0.024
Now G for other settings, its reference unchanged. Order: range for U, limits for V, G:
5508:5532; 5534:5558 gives -0.010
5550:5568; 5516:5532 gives 0.003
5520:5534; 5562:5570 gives 0.008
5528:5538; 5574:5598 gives -0.002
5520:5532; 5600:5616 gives -0.009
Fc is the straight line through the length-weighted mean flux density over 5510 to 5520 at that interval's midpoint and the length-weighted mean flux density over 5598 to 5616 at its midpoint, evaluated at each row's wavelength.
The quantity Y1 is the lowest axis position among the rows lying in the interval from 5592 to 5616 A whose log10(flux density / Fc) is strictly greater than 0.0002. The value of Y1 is 5602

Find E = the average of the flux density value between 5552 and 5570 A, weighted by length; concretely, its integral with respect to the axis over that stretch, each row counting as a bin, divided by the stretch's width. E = 2.18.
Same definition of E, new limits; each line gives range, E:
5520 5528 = 2.24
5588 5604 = 2.12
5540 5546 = 2.10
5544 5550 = 2.14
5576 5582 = 2.05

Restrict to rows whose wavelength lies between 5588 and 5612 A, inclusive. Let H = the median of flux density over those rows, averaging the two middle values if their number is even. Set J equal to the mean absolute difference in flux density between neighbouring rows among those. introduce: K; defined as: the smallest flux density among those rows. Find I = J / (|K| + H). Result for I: 0.0044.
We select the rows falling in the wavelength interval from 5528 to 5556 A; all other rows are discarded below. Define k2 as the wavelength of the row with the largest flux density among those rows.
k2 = 5554 A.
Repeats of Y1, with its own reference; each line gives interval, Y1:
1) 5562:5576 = 5566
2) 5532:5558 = 5551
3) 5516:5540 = 5518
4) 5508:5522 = 5518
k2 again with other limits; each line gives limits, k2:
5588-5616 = 5602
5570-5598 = 5572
